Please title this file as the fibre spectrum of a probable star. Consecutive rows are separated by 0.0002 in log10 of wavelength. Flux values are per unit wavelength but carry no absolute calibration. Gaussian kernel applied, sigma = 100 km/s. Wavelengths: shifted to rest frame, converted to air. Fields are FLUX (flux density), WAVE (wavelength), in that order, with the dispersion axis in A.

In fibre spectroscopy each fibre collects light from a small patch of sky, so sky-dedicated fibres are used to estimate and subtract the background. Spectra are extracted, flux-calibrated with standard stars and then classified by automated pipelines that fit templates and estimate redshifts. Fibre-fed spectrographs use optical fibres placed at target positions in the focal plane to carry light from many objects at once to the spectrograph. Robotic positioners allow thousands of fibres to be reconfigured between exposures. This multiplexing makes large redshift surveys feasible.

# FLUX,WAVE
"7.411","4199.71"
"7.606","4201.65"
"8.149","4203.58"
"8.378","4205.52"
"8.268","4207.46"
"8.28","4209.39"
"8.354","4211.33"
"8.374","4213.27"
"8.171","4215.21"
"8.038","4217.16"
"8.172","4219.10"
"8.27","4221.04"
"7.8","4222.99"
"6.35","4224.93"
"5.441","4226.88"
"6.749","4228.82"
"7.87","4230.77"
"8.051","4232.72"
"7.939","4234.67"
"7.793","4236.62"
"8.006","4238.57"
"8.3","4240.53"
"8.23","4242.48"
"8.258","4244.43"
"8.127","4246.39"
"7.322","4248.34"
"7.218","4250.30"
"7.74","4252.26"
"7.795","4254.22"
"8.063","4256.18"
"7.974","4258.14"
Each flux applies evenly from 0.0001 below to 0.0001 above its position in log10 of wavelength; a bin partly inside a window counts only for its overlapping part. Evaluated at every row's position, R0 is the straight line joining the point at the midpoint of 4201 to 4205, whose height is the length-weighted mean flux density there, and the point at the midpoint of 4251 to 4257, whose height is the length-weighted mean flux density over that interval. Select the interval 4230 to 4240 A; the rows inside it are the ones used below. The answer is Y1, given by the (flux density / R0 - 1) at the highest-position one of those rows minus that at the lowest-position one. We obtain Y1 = 0.02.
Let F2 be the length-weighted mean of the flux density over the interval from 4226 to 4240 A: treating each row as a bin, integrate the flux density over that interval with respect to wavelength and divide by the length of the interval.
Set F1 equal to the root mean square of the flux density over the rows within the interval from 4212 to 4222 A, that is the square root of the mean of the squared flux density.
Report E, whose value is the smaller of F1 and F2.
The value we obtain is 7.45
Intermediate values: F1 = 8.21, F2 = 7.4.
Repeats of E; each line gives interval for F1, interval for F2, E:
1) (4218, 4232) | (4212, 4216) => 7.30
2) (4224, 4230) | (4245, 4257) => 6.20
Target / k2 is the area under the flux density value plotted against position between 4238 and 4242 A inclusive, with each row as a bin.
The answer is 32.7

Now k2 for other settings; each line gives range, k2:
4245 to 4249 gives 31.3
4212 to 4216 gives 33.1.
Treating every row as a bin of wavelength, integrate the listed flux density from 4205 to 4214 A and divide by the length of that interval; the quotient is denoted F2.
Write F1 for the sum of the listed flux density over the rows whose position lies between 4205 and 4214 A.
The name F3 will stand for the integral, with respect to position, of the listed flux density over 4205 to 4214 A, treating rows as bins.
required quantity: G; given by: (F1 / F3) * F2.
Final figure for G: 4.6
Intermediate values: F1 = 41.7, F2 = 8.3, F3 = 75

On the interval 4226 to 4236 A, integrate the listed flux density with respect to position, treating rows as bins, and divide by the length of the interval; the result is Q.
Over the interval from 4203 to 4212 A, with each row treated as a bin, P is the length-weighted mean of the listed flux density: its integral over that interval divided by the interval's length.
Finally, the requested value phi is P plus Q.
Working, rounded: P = 8.3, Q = 7.3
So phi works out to 15.5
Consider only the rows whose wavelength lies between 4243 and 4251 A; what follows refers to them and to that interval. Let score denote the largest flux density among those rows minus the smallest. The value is 1.0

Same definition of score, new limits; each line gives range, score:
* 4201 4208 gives 0.8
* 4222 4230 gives 2.4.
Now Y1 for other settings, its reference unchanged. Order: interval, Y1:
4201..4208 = 0.09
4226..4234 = 0.33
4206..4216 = -0.01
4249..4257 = 0.11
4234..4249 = -0.07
